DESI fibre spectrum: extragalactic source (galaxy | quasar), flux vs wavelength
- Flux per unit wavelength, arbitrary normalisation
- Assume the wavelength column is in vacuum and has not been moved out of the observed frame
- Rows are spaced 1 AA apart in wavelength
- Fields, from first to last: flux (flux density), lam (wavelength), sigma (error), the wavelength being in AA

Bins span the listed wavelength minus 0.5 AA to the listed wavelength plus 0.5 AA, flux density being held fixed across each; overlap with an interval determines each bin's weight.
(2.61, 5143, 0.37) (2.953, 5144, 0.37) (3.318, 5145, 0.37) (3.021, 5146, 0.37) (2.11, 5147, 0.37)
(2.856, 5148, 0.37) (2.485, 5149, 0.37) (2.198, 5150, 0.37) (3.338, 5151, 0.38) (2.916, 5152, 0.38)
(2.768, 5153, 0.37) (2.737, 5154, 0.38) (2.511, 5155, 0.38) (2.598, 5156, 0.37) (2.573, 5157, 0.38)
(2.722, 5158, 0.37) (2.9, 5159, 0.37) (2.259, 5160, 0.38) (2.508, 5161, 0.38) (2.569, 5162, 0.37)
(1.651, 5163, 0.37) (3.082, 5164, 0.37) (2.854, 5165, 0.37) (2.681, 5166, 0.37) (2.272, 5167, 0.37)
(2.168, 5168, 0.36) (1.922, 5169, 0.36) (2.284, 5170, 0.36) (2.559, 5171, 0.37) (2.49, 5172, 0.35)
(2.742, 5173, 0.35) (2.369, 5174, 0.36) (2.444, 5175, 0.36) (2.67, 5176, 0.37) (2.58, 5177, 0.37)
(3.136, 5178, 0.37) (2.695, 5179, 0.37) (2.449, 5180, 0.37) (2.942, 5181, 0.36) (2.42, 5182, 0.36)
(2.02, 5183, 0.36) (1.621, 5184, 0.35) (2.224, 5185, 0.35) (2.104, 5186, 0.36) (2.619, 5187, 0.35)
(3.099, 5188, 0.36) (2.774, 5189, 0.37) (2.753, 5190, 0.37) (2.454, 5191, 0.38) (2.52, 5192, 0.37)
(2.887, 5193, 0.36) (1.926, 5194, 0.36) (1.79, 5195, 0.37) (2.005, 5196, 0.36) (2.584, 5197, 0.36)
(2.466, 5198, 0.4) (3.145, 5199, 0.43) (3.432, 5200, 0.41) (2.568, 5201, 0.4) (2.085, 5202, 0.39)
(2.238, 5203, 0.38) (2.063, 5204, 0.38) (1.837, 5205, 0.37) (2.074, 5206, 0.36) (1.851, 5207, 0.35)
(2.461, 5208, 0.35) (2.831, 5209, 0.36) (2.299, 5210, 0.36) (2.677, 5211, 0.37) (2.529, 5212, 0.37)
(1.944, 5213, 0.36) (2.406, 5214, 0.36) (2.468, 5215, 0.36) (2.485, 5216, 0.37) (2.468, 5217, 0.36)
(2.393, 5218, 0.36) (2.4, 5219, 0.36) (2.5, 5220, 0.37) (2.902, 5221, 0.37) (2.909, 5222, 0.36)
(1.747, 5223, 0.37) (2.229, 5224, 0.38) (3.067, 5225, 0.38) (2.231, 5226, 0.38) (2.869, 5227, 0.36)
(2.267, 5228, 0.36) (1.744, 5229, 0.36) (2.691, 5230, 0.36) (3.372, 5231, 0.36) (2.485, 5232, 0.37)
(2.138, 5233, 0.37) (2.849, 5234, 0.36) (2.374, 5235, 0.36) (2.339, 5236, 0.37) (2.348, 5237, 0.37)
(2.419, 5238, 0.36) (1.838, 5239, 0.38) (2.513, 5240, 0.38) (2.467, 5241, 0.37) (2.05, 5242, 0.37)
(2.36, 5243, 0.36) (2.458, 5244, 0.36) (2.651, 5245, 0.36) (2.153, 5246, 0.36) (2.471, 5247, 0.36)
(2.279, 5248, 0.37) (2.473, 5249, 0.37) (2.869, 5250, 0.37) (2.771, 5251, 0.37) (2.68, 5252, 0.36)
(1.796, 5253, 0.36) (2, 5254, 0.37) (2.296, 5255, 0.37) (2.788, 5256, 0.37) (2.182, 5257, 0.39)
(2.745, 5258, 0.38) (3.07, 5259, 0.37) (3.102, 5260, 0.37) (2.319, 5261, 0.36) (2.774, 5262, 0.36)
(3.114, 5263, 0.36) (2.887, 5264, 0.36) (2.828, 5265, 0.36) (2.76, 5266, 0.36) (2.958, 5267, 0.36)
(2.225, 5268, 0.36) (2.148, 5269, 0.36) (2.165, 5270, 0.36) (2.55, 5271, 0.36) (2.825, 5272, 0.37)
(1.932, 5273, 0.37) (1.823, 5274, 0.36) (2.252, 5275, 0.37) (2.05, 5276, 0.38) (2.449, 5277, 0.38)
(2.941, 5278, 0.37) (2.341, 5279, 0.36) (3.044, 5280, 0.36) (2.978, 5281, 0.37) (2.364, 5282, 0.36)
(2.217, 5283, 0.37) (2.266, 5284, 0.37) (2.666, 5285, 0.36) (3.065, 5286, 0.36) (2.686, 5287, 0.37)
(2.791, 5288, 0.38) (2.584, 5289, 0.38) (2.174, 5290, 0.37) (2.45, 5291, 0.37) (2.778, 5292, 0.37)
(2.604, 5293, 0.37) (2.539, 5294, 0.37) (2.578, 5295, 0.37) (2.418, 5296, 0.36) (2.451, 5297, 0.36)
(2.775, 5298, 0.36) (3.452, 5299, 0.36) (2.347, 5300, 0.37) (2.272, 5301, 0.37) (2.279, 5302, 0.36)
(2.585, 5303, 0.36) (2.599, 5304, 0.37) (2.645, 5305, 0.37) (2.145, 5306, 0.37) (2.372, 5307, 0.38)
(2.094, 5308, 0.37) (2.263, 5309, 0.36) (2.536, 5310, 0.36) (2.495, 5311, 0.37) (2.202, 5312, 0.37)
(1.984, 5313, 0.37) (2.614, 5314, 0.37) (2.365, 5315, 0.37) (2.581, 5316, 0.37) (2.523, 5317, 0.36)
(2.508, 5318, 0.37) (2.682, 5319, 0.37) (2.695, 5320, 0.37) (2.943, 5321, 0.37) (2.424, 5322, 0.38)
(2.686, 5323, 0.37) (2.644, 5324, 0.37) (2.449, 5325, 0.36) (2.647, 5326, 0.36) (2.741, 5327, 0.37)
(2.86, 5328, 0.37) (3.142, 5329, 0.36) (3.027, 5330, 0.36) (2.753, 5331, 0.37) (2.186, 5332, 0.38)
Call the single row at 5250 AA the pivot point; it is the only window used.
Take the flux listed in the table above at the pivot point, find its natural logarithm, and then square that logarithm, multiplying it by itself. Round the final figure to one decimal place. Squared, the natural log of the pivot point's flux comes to 1.1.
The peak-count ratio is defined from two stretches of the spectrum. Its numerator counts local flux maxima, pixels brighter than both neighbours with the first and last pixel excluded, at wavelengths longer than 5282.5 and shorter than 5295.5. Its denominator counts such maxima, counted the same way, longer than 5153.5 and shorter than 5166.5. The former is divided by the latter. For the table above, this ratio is 0.75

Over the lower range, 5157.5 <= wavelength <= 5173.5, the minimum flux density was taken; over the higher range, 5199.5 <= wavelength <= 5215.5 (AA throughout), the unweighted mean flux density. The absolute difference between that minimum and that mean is 0.71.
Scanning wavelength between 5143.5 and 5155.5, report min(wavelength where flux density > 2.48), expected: 5144 AA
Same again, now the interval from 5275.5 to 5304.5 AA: 5278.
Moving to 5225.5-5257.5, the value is 5227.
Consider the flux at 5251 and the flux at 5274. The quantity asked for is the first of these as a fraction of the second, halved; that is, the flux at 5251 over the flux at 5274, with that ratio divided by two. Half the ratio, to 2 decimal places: 0.76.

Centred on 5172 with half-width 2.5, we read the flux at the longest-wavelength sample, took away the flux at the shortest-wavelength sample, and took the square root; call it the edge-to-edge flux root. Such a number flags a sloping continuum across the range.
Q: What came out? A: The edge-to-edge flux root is 0.29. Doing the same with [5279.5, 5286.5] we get 0.14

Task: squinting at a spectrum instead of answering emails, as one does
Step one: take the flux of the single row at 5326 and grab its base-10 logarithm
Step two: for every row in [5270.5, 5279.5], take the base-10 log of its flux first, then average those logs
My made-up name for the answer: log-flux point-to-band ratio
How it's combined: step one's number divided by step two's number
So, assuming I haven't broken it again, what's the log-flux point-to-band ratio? 1.15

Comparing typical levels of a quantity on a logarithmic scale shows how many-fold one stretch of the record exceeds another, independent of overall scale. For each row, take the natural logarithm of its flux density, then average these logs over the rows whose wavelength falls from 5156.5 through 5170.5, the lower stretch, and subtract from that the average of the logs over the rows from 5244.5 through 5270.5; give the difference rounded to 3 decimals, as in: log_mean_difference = -0.041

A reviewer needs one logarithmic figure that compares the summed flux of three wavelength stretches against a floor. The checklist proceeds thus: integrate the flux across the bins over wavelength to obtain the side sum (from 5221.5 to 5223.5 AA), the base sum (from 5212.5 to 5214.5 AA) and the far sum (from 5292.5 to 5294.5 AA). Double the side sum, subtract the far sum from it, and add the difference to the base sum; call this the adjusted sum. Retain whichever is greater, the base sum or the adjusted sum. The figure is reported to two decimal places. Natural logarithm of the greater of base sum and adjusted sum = 2.14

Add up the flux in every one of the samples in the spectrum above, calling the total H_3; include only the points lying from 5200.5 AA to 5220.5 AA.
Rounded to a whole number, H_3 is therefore 47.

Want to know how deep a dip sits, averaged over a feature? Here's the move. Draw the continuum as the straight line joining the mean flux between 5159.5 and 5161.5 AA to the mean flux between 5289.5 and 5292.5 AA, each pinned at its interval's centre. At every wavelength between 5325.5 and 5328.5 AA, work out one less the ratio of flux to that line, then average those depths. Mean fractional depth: -0.10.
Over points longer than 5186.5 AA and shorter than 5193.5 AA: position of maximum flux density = 5188 AA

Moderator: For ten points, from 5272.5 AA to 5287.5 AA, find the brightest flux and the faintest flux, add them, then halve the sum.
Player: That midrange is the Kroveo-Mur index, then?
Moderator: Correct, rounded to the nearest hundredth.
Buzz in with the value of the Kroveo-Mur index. 2.44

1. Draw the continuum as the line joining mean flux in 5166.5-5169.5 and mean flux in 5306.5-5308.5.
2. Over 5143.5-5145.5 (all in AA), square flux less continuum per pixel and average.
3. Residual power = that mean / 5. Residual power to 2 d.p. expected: 0.22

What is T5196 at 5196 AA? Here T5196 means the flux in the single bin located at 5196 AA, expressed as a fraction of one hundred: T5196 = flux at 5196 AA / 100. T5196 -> 0.020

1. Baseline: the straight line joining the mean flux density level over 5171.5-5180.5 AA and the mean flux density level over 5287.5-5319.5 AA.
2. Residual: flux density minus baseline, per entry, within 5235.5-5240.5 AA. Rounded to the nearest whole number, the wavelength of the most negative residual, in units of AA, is 5239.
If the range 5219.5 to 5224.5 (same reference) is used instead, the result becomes 5223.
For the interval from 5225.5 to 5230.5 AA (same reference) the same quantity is 5229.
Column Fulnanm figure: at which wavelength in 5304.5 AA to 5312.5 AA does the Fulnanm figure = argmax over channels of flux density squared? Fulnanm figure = 5305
